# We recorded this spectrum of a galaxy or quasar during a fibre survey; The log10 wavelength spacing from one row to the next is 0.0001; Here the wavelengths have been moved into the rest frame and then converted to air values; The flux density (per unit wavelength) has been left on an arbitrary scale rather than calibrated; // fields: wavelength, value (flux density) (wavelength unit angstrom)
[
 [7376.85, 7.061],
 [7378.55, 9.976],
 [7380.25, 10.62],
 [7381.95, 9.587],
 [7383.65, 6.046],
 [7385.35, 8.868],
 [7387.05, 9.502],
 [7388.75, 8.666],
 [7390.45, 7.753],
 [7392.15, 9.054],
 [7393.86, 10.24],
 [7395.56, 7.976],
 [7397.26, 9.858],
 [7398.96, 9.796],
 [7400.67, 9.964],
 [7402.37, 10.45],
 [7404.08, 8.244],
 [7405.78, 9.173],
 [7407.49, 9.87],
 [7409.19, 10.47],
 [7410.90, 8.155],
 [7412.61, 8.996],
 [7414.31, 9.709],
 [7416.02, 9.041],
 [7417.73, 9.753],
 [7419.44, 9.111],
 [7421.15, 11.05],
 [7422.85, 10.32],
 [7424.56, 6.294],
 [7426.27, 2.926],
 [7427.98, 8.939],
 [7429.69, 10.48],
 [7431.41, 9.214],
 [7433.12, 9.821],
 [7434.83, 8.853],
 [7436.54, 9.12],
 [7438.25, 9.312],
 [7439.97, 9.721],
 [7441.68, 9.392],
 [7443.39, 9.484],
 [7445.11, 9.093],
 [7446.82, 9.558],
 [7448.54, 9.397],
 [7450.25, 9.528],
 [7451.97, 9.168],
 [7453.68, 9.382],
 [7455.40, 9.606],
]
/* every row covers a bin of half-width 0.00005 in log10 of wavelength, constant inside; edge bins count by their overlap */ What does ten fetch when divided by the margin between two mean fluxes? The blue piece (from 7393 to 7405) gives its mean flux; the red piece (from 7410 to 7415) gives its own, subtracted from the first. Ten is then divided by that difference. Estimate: 18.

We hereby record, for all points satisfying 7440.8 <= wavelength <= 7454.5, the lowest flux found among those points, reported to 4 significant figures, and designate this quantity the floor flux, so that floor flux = 9.093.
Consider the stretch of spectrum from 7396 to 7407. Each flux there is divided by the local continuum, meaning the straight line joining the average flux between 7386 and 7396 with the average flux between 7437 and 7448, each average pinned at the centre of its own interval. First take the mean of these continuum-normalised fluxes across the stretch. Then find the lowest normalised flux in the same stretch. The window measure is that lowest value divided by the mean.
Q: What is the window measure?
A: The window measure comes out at 0.86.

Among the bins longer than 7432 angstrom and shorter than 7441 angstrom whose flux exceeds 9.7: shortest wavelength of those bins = 7433.12 angstrom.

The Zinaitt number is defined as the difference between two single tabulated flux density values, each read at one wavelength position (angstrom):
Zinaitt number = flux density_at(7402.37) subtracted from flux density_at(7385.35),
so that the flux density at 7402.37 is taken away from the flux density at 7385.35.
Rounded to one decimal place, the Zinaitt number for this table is -1.6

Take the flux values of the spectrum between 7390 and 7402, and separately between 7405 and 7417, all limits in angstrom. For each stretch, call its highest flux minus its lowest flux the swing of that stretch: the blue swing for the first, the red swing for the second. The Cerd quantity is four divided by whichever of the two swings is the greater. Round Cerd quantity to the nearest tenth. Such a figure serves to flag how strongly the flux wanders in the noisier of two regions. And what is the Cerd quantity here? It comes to 1.6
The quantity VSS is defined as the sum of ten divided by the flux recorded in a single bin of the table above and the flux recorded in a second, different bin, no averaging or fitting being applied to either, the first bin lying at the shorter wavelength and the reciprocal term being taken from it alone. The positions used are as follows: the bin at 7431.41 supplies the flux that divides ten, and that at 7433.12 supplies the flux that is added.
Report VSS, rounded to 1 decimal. 10.9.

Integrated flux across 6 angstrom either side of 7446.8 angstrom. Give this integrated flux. 113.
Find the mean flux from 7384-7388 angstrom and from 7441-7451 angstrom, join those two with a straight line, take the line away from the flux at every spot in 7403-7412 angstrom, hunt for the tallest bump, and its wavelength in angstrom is 7409.19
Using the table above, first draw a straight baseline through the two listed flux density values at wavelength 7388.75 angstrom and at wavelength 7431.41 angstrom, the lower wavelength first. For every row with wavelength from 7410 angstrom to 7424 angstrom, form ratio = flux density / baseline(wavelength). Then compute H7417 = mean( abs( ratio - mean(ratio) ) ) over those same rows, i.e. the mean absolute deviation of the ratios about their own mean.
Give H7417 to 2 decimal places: 0.07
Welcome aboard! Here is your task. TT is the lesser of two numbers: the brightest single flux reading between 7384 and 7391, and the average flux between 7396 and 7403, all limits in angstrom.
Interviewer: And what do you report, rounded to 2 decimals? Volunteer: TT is 9.50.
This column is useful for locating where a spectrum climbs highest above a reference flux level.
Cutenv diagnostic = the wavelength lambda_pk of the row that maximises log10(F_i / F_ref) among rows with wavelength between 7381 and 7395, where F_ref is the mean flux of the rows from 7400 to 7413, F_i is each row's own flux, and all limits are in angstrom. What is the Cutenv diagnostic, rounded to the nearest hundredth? 7393.86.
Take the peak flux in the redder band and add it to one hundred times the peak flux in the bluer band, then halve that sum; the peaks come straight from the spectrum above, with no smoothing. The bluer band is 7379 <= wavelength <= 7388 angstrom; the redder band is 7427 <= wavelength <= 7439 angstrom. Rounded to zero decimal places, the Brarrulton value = 536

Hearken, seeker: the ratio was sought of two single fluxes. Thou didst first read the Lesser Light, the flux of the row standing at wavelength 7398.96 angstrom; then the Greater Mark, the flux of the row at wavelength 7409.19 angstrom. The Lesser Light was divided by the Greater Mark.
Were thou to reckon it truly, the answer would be 0.94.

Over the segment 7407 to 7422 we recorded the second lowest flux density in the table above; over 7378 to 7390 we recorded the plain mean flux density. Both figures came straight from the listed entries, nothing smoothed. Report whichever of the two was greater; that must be 9.0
